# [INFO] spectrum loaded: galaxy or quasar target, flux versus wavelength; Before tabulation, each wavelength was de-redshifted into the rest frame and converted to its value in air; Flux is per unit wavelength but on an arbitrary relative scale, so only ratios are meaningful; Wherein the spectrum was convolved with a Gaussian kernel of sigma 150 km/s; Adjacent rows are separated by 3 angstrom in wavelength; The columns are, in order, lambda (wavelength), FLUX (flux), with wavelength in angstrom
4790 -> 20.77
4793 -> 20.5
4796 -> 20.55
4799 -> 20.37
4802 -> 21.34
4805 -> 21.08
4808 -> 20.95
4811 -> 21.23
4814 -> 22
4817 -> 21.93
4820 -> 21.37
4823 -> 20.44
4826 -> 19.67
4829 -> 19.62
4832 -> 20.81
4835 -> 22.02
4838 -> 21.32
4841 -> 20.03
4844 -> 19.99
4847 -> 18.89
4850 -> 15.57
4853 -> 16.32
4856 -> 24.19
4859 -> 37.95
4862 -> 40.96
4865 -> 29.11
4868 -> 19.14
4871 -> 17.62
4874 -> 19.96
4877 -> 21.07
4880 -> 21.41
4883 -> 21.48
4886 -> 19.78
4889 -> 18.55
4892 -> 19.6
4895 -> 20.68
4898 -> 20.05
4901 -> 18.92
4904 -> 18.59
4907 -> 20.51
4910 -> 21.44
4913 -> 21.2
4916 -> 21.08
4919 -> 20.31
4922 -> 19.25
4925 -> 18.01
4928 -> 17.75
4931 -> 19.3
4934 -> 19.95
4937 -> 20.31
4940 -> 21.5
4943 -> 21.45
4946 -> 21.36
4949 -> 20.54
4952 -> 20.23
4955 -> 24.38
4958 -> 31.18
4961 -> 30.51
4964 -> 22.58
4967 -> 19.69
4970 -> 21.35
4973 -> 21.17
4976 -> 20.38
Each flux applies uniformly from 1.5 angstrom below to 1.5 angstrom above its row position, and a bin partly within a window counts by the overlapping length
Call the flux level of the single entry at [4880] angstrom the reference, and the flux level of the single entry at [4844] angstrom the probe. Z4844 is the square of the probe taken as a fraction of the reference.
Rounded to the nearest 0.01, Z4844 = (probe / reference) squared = 0.87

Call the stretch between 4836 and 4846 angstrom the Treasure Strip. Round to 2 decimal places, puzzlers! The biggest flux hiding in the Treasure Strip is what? 21.32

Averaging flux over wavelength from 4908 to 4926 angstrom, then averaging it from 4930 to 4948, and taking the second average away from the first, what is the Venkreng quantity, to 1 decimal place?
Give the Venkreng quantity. -0.4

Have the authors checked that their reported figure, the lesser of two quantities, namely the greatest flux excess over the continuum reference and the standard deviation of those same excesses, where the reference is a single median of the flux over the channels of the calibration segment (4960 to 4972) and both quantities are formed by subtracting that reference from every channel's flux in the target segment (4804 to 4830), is 0.0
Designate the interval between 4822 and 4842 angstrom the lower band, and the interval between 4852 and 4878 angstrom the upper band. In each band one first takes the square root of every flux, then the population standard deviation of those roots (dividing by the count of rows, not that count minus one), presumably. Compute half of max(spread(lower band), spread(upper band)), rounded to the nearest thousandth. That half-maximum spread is 0.403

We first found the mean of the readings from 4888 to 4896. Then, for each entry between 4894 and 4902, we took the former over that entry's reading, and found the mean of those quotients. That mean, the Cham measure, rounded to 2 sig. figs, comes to 0.99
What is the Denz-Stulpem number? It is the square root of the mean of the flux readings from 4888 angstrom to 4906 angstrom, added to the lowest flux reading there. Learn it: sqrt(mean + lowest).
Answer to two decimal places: 6.16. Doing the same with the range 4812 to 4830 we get 6.36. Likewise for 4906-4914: 6.45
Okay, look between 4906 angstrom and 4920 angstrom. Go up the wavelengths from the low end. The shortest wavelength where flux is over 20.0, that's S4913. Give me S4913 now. 4907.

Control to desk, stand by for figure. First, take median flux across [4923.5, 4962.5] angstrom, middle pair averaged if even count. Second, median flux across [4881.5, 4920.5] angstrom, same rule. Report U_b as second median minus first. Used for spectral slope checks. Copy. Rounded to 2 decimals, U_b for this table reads -0.23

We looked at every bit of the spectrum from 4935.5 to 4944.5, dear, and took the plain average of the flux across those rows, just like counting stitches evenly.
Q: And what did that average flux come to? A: 21.1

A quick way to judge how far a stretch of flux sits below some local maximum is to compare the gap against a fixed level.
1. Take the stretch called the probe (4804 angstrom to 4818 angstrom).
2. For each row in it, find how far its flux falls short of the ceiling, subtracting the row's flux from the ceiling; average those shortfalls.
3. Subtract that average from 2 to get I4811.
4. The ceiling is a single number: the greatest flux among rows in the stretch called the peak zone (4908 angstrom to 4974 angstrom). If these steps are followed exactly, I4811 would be -7.7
